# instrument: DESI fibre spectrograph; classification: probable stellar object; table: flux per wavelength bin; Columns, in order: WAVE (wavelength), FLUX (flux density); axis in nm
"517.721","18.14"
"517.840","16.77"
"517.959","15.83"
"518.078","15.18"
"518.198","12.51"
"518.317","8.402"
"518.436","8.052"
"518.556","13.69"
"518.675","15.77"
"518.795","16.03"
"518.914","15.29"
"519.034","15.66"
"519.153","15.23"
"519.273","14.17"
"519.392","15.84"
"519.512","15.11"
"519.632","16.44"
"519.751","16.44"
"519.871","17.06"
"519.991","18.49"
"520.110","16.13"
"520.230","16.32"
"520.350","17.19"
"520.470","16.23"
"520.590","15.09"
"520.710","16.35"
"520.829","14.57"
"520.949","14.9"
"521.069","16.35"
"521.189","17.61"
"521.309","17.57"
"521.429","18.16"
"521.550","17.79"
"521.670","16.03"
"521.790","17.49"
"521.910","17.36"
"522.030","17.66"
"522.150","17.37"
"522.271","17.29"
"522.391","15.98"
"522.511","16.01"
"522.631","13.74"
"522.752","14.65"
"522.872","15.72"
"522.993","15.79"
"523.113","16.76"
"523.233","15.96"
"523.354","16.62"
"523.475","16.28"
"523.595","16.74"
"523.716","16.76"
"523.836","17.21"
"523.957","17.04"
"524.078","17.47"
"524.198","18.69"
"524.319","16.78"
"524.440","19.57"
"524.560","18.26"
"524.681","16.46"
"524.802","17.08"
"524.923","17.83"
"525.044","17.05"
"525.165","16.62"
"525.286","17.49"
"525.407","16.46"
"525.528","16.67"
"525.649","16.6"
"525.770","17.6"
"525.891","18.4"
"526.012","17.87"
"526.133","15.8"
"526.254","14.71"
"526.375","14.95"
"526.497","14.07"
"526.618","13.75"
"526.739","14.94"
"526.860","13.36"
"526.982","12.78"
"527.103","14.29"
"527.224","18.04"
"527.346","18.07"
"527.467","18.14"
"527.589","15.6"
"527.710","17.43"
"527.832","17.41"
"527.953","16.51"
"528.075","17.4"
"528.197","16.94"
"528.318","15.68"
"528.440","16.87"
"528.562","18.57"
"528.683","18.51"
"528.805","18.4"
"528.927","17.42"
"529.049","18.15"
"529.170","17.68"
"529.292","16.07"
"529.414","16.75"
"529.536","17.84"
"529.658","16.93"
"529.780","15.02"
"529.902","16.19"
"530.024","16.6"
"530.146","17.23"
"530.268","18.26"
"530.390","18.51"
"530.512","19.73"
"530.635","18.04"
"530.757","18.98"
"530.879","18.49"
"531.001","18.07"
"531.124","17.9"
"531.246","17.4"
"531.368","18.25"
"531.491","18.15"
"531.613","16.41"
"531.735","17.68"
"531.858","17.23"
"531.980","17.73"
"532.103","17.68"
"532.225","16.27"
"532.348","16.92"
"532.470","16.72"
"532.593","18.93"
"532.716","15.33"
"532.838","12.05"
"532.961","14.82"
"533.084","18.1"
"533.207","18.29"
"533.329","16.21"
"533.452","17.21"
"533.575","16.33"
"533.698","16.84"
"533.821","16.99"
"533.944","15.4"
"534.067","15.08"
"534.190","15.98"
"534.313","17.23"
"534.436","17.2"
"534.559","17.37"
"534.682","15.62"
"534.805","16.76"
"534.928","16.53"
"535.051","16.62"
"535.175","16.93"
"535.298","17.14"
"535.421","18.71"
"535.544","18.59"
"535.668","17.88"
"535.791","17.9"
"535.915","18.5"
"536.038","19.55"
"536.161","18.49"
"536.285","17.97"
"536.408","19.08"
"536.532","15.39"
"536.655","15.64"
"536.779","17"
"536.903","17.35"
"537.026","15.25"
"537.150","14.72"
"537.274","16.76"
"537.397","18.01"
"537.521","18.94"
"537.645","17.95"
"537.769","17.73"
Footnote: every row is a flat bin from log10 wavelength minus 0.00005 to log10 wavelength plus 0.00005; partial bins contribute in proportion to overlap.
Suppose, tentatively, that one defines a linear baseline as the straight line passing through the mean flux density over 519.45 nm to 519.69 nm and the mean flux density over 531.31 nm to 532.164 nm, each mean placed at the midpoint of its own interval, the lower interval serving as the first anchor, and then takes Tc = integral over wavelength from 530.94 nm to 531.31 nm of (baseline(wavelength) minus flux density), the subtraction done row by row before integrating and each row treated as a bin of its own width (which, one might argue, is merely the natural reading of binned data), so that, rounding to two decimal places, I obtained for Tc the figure -0.11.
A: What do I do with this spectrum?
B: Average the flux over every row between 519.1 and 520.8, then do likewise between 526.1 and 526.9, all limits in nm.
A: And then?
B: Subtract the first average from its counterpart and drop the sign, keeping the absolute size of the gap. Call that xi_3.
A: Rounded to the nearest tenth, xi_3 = 1.6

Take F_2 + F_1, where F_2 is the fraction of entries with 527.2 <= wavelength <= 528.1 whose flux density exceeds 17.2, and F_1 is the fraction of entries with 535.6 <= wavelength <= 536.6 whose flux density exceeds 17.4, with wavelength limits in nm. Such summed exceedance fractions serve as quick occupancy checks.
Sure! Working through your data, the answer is 1.6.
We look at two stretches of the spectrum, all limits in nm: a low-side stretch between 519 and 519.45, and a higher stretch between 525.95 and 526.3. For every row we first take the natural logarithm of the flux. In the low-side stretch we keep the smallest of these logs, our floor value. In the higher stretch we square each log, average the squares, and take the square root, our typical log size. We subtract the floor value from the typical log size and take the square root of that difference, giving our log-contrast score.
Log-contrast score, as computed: 0.36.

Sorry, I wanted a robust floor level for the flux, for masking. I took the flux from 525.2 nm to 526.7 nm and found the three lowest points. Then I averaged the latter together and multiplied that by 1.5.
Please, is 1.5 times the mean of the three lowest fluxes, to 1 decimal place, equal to 21.3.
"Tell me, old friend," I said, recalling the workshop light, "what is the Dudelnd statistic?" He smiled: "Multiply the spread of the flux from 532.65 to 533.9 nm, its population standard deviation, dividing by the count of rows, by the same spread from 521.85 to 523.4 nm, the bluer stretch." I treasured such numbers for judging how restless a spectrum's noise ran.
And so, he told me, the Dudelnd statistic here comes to 1.9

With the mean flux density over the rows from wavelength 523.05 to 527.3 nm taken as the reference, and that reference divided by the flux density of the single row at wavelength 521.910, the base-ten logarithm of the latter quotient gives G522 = -0.02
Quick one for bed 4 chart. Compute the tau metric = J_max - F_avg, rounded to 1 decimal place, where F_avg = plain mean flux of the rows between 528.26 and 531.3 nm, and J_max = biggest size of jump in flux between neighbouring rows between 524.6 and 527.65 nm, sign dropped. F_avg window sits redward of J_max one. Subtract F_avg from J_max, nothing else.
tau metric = -13.8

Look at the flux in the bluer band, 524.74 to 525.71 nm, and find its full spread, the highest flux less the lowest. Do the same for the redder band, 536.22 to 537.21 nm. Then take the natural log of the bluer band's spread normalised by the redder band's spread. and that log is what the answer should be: -1.2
